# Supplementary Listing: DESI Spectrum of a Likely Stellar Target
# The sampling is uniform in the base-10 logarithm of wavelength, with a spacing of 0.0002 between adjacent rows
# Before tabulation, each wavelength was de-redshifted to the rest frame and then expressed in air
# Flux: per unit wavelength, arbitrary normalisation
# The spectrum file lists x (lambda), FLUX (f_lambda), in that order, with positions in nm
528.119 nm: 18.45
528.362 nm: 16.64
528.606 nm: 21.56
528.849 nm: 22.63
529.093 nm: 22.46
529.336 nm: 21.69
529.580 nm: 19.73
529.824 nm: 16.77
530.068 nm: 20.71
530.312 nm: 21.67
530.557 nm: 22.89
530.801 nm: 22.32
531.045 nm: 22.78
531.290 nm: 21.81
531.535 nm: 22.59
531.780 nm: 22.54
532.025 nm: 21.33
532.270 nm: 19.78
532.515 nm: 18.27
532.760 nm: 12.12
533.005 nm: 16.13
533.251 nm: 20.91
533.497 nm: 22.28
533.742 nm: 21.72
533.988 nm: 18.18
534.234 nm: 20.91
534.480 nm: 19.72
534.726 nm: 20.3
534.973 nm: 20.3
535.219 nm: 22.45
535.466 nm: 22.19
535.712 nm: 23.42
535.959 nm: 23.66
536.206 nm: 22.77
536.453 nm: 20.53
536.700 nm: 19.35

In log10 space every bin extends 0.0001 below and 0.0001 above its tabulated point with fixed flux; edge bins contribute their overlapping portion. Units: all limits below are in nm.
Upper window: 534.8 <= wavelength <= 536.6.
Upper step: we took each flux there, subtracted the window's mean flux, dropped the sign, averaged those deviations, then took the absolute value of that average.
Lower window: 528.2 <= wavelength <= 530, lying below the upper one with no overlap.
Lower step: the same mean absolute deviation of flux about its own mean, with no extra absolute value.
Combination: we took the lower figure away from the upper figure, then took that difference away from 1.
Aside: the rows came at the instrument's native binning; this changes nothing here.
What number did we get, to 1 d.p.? 2.1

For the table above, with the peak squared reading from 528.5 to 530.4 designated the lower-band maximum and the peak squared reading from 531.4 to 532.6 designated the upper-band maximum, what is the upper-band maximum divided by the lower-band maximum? 1.00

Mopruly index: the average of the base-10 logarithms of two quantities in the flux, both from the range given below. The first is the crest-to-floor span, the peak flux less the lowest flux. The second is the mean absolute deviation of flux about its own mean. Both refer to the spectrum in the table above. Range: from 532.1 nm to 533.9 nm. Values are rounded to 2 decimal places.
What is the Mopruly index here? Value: 0.73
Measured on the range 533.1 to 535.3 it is 0.32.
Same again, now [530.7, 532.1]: -0.10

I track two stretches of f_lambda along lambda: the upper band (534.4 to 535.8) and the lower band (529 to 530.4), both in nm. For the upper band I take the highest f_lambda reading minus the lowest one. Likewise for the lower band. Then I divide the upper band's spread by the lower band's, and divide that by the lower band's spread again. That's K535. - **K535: 0.11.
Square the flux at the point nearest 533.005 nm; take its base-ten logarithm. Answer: 2.415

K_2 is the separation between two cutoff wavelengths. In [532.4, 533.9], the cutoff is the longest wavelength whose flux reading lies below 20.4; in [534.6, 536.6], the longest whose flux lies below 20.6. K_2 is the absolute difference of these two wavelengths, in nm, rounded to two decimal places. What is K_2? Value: 3.45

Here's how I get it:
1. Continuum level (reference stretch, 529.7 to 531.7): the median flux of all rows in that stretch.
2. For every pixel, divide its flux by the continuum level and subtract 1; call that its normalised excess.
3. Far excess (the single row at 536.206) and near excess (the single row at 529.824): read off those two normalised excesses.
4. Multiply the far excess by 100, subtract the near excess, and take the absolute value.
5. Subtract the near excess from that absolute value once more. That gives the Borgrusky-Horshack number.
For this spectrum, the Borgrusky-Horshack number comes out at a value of 3.7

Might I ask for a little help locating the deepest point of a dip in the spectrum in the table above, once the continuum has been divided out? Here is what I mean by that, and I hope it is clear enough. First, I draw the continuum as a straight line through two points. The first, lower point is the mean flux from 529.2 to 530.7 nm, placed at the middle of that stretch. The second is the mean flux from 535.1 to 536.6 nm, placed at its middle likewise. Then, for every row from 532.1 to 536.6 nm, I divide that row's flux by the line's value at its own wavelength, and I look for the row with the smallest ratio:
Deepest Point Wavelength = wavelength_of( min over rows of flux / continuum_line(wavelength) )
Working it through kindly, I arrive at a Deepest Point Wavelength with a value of 532.760 nm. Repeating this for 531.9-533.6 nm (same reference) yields 532.760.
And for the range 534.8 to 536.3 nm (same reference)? 534.973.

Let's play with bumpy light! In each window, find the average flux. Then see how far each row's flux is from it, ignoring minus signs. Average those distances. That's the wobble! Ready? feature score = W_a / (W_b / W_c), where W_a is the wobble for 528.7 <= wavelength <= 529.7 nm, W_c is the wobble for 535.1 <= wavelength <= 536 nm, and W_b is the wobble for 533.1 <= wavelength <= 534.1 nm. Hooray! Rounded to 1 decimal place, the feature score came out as 0.4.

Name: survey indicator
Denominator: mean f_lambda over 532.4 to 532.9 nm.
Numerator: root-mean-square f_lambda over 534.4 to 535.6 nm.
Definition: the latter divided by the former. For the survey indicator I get 1.38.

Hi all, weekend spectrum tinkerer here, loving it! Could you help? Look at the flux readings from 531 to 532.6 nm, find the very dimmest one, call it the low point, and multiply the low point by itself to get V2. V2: 334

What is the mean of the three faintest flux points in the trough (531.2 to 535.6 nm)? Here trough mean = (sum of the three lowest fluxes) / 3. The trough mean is 15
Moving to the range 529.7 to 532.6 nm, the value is 18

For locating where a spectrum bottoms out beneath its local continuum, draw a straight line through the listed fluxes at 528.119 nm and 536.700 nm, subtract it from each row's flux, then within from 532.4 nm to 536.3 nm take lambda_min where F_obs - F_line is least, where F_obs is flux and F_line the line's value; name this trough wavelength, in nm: 532.760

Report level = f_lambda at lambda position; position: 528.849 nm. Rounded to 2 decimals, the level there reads 22.63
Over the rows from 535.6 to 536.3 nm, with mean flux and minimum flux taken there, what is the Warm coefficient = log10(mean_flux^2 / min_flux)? 1.377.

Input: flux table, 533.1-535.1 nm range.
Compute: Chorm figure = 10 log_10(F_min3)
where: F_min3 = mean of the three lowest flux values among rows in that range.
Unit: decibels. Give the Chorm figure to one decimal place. 12.9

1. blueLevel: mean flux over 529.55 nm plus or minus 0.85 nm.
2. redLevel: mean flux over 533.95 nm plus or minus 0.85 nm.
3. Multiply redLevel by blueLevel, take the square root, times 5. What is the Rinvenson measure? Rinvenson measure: 103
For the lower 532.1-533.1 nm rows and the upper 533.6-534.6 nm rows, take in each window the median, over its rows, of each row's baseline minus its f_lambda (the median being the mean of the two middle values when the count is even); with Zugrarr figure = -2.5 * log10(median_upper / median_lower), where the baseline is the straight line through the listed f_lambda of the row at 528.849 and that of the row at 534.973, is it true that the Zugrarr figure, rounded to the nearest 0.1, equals 3.1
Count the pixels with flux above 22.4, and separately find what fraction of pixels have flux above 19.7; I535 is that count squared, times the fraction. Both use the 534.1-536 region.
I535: 9.0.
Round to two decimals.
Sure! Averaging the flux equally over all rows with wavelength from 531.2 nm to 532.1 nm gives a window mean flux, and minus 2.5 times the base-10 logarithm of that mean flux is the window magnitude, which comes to -3.36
